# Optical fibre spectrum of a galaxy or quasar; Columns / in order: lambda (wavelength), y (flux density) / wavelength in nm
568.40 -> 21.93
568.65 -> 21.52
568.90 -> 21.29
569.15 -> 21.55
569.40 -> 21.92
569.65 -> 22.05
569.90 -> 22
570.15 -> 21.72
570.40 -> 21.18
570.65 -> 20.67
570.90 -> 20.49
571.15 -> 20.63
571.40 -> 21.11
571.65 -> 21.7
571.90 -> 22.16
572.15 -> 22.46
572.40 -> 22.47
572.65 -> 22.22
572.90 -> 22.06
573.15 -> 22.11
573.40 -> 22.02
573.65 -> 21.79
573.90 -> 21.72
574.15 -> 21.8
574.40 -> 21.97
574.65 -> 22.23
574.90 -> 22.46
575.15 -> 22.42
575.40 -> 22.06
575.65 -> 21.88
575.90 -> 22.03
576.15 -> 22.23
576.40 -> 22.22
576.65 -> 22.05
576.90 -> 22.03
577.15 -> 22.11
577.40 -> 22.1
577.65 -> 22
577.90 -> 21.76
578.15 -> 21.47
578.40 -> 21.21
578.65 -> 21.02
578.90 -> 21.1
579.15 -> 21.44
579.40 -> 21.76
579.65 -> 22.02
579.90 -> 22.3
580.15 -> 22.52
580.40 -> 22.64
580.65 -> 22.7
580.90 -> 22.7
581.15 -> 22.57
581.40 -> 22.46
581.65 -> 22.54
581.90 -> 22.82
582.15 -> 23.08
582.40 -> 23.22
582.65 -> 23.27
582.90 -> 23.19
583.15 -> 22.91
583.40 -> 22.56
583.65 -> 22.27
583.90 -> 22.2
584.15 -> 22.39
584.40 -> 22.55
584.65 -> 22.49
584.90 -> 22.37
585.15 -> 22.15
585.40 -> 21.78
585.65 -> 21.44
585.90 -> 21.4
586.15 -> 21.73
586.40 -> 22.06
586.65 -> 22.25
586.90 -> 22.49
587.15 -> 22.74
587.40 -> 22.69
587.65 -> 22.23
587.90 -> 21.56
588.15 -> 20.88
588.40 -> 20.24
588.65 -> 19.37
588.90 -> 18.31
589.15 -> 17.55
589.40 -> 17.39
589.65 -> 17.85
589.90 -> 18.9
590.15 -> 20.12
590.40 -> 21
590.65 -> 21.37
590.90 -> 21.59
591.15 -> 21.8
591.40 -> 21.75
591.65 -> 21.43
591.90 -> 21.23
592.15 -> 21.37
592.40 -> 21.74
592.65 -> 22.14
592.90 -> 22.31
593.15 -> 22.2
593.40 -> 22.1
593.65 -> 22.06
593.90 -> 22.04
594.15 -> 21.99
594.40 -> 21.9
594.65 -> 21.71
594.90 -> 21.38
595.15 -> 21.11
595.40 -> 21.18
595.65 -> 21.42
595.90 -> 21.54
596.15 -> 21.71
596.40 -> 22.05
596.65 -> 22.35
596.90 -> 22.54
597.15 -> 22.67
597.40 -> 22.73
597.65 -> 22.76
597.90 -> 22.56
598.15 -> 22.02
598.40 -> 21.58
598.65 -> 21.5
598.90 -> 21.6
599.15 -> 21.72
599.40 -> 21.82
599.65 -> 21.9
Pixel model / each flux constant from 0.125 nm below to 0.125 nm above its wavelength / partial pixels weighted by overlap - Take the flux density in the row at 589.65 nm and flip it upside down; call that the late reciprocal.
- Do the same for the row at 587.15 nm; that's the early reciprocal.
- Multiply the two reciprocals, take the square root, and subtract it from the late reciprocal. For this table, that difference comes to 0.0064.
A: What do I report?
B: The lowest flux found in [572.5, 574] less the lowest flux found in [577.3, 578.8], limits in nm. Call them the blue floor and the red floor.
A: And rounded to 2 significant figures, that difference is 0.70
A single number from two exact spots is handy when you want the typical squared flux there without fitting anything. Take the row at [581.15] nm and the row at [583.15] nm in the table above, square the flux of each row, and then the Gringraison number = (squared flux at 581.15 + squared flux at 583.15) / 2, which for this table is 517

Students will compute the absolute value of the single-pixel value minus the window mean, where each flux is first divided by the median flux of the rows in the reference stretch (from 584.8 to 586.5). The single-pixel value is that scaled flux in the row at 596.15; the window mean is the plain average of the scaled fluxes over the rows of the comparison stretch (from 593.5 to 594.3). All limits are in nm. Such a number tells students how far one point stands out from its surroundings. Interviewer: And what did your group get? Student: 0.015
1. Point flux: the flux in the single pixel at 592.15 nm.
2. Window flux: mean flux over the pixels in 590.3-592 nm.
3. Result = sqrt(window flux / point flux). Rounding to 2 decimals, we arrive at 1.00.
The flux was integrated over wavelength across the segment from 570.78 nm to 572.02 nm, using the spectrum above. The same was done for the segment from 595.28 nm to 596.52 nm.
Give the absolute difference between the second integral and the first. 0.45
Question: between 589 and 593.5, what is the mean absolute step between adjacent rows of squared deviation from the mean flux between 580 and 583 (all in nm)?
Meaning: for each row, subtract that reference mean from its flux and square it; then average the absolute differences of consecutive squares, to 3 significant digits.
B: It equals 2.00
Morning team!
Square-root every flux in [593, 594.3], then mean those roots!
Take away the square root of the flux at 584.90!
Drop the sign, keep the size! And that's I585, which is 0.03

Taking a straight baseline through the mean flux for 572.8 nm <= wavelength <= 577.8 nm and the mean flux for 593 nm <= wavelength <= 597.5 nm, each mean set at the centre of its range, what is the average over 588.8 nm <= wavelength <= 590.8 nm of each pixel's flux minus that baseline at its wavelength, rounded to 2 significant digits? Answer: -2.9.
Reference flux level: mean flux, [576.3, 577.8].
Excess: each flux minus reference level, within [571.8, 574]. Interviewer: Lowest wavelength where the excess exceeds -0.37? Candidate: 571.90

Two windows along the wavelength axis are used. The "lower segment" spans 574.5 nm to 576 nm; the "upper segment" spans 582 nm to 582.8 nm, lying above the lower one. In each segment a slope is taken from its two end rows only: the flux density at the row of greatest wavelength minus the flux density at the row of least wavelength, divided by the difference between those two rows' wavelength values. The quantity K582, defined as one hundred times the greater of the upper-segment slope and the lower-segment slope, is 38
